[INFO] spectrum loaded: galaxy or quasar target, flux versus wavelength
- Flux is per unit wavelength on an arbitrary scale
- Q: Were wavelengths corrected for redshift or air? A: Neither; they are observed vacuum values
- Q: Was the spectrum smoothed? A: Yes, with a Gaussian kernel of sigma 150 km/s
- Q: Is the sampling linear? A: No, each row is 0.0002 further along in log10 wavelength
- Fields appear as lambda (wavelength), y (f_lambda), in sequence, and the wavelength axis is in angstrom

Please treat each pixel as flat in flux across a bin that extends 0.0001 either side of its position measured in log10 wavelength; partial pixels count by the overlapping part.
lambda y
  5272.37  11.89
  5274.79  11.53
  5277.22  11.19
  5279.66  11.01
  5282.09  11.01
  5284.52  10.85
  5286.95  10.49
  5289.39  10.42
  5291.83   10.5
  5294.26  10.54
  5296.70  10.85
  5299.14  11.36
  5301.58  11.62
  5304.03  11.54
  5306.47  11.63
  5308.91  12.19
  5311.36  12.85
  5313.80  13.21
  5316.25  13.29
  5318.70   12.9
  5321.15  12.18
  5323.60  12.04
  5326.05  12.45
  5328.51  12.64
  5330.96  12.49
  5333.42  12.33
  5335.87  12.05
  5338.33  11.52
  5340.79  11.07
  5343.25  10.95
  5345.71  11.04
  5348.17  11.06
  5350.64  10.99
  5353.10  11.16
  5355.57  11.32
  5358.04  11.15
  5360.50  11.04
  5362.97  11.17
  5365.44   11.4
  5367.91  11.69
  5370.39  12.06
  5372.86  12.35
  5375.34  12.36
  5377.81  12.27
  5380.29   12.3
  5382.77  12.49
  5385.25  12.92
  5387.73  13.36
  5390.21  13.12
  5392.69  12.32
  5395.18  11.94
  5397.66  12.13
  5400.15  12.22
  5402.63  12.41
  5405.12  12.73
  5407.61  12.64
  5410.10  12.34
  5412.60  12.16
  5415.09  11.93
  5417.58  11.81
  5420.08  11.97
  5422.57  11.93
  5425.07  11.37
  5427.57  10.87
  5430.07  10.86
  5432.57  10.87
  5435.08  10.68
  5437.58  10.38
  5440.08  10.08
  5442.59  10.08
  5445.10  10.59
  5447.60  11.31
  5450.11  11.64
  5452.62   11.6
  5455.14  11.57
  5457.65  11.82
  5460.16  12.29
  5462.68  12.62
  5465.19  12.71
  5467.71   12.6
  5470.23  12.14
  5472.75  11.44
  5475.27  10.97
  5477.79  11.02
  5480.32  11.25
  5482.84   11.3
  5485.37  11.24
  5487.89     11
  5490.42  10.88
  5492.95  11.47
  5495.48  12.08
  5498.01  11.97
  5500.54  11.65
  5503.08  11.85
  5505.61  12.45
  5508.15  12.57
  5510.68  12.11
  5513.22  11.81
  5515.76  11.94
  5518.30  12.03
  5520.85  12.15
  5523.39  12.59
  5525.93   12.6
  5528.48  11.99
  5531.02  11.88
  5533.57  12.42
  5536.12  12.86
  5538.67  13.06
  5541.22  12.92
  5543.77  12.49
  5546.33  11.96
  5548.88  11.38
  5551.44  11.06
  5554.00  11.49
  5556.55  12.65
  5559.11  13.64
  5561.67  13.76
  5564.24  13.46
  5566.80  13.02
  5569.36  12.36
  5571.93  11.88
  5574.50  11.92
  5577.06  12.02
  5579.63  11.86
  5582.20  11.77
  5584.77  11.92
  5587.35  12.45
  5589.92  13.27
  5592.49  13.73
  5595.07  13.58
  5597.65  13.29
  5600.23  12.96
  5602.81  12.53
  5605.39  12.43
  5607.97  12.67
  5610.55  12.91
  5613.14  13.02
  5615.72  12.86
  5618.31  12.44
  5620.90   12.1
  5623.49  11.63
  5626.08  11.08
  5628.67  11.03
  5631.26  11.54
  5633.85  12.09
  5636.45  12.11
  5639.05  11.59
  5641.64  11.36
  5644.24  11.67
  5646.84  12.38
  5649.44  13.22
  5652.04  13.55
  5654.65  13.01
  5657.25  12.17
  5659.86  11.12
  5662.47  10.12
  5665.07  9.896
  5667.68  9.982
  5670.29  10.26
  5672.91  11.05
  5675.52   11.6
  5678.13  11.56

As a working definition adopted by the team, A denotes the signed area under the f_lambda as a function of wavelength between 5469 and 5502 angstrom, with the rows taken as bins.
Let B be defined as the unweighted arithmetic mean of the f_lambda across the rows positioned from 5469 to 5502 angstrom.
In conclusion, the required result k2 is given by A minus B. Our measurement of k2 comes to 365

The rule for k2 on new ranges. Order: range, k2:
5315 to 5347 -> 374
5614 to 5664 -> 586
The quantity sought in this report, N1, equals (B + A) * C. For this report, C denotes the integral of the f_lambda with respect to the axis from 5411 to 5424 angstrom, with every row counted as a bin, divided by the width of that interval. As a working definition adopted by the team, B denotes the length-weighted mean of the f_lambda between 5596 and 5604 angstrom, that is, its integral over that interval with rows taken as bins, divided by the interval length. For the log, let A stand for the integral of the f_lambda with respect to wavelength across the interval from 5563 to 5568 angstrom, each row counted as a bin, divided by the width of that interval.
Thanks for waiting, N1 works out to 313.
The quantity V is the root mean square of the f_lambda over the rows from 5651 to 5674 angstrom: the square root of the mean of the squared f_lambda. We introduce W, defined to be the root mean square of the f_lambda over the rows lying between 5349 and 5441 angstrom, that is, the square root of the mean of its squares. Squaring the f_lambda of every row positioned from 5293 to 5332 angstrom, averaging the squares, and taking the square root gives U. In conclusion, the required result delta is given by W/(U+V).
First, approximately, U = 12.1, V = 11.3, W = 11.8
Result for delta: 0.504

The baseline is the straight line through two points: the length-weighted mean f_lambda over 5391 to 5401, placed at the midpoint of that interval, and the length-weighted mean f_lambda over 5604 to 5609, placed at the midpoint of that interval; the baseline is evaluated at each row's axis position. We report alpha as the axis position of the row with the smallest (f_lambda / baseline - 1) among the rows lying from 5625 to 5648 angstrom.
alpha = 5628.67 angstrom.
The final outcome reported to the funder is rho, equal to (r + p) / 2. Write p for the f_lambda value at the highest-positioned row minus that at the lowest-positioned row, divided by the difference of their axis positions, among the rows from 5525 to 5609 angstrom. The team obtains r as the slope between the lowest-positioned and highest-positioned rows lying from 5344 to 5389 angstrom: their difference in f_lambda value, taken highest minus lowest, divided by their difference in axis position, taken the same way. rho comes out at 0.03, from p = 0.001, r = 0.055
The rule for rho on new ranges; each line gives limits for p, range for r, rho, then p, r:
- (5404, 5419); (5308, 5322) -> -0.04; -0.074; -0.001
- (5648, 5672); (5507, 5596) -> -0.07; -0.142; 0.012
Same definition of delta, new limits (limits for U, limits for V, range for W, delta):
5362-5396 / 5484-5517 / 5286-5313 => 0.469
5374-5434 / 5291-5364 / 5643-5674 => 0.486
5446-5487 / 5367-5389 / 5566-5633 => 0.514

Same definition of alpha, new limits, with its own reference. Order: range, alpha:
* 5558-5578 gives 5571.93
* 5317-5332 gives 5323.60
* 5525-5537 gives 5531.02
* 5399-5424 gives 5417.58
